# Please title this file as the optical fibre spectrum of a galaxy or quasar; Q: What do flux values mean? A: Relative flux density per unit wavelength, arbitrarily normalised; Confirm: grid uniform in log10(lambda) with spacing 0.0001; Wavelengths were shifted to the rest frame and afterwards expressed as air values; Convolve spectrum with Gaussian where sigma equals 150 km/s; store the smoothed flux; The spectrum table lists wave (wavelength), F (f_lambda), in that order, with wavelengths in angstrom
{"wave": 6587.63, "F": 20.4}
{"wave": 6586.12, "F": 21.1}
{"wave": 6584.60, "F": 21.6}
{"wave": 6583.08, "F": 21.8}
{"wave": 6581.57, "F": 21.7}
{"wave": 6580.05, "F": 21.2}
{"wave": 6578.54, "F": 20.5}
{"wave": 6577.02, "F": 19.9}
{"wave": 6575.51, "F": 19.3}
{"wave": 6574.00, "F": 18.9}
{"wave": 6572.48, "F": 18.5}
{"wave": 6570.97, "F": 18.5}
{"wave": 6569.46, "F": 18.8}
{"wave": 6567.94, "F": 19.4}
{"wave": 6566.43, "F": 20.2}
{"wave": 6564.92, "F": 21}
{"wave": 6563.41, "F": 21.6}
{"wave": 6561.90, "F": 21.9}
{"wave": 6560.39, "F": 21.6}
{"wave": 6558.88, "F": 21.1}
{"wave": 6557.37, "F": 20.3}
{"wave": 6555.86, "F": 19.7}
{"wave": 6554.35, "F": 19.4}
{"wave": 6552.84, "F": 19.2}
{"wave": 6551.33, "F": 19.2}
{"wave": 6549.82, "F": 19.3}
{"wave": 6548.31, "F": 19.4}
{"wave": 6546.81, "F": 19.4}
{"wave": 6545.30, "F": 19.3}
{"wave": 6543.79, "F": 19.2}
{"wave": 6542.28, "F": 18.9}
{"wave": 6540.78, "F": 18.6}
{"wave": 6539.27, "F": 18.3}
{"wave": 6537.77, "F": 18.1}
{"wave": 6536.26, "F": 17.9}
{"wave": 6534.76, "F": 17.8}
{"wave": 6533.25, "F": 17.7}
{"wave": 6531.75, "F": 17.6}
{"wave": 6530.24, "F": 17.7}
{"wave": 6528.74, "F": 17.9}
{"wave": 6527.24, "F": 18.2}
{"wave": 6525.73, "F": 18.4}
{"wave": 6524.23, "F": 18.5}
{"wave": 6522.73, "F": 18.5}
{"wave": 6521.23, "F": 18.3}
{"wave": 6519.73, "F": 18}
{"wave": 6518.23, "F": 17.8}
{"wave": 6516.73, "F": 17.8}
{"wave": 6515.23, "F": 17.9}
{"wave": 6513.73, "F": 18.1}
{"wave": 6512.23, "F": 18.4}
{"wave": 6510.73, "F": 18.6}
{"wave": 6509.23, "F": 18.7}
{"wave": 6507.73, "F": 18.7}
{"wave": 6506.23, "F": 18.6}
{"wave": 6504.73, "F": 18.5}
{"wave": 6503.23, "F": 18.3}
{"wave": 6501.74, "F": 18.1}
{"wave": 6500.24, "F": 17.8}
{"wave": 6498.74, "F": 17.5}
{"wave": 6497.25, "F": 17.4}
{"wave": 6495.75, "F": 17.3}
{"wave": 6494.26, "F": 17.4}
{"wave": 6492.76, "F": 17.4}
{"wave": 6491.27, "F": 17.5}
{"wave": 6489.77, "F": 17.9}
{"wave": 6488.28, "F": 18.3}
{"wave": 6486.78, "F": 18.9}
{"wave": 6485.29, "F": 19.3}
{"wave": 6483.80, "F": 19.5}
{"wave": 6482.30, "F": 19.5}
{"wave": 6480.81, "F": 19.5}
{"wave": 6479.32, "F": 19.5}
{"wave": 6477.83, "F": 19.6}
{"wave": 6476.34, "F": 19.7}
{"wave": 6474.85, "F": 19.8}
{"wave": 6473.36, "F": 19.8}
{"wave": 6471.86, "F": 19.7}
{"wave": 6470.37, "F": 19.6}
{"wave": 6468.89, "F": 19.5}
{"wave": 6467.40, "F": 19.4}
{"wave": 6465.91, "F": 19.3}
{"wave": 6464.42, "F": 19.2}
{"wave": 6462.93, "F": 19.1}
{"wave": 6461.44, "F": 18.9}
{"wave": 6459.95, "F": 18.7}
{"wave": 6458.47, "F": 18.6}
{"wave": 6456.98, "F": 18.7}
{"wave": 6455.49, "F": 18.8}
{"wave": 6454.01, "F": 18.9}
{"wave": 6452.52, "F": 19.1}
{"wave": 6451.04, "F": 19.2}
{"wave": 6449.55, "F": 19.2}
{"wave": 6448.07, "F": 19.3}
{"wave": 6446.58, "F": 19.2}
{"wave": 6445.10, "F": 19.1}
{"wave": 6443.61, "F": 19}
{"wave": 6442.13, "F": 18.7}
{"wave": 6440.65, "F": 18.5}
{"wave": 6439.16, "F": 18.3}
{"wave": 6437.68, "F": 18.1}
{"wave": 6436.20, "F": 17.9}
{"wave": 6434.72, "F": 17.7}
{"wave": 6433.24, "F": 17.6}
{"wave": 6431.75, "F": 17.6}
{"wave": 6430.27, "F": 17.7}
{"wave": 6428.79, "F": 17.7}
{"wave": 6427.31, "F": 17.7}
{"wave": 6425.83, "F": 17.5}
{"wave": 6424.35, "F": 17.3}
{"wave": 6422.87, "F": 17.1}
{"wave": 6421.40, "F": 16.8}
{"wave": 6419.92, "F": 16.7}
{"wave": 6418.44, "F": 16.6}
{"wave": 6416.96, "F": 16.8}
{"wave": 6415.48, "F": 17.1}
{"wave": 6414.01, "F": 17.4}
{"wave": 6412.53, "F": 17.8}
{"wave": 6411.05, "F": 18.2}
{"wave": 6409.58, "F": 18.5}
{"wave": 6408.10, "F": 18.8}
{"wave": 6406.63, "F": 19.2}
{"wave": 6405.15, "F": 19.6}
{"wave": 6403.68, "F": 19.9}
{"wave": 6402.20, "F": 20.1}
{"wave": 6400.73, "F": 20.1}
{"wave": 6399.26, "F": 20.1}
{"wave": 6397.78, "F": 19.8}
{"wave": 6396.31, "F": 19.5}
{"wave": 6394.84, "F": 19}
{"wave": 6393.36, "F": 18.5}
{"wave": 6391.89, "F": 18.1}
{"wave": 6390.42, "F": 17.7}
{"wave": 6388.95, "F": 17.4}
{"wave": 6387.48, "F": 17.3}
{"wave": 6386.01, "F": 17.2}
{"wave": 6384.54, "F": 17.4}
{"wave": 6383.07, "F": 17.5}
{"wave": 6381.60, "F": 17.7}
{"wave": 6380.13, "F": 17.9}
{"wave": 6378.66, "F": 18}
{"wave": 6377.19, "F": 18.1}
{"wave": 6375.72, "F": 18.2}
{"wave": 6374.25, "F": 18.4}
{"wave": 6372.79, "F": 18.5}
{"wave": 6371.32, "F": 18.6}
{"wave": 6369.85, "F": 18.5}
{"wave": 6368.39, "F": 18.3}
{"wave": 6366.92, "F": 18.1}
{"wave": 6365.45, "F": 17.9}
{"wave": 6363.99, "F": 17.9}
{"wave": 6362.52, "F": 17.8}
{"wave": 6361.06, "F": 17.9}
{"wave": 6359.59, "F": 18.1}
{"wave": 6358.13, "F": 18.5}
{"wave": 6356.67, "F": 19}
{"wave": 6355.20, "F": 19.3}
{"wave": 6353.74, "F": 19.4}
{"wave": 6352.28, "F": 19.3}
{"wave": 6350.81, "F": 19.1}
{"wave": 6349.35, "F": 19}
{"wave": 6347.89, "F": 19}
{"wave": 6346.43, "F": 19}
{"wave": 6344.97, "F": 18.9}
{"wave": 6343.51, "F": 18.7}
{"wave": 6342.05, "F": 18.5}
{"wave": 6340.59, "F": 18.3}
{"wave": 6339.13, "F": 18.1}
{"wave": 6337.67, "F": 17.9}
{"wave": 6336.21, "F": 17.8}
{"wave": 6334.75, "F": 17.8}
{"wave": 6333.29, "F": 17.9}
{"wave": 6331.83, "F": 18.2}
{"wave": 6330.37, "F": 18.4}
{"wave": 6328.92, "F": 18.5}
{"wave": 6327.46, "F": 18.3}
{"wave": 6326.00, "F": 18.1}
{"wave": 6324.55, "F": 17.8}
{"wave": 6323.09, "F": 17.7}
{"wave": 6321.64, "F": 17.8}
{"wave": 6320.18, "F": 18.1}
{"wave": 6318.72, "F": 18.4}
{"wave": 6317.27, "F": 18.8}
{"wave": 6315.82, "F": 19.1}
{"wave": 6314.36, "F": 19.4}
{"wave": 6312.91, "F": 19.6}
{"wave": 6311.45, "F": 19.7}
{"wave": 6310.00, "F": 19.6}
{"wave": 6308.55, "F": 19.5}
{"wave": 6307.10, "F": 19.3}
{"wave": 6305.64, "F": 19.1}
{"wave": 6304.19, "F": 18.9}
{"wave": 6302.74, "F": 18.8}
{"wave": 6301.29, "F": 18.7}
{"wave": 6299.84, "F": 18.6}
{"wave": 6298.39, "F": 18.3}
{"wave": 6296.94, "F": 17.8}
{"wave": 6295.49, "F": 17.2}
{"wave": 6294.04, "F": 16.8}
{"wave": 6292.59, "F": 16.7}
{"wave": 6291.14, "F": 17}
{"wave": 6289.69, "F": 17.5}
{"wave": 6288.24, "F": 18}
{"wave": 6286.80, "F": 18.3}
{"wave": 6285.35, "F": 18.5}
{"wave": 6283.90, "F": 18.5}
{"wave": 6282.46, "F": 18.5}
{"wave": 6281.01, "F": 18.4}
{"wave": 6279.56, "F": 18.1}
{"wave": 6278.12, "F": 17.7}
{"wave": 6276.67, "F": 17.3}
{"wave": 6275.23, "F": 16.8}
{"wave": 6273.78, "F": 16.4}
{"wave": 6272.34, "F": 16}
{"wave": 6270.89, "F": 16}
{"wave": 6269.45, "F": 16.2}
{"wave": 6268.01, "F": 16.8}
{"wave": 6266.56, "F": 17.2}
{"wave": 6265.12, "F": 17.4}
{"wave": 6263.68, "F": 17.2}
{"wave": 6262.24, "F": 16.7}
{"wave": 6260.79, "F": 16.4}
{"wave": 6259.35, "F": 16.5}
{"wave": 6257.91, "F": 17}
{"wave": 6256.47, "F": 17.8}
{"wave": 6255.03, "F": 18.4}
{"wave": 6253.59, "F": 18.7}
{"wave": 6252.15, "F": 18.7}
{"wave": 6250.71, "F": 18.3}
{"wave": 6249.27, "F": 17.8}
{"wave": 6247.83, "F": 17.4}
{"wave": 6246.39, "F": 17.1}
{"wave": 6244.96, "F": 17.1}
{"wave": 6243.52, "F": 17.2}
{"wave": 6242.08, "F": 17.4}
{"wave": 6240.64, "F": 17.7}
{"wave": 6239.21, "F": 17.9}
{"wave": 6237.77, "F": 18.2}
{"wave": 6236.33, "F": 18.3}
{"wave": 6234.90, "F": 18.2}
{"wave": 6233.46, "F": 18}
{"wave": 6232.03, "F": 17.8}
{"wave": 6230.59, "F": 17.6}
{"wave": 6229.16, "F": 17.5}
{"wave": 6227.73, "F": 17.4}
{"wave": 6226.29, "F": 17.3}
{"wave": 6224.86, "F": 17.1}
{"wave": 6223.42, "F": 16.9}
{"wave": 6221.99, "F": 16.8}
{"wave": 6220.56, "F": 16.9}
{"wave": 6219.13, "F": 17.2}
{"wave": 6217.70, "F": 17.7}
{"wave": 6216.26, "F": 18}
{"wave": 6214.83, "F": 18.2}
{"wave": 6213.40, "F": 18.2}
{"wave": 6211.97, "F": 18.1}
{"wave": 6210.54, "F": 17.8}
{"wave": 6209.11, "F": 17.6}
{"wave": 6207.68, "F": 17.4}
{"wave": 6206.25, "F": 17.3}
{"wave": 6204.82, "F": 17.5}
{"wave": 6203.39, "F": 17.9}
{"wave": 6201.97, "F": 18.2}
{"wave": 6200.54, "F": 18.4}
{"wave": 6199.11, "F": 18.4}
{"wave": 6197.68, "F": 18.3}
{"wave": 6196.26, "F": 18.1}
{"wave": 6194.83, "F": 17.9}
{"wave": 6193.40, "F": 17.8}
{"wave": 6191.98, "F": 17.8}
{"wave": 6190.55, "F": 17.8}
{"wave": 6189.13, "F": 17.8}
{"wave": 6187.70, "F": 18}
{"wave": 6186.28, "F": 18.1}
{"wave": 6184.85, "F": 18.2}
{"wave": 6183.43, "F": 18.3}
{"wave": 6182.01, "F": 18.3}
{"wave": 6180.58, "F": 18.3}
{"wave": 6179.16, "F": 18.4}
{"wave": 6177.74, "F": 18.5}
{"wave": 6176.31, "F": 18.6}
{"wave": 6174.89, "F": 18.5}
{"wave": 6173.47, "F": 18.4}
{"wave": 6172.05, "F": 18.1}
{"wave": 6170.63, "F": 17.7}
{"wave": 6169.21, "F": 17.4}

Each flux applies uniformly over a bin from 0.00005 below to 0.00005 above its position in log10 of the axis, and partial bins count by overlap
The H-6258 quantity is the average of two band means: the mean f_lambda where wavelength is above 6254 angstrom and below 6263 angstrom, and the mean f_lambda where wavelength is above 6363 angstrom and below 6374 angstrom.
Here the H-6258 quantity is 17.7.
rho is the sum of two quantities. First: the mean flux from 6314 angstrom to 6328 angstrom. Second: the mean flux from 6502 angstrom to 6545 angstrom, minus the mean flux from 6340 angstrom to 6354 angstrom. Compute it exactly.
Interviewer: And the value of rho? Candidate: 17.7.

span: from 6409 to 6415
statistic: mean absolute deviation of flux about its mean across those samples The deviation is 0.375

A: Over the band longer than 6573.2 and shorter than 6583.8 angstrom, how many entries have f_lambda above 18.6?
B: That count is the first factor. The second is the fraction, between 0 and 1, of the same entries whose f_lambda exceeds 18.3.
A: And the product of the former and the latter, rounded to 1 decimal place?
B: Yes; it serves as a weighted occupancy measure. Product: 7.0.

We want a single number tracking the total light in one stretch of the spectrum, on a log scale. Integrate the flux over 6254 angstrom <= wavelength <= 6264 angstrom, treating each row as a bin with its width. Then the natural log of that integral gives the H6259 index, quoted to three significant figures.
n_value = 5.15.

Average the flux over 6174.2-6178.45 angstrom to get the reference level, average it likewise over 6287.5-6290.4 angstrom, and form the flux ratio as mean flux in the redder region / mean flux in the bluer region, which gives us 0.96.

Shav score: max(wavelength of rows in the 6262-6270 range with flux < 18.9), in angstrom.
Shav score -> 6269.45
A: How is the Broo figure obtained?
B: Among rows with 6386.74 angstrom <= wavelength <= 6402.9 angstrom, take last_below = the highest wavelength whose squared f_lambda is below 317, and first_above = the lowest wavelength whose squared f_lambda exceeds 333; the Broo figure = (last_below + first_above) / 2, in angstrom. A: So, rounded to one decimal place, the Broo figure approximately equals 6391.9 angstrom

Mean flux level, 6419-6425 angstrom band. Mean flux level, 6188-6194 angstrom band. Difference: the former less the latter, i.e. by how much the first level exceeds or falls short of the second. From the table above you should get -0.8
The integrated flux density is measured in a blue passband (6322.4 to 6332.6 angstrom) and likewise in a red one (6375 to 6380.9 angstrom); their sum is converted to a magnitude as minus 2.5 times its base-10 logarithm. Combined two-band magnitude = -6.16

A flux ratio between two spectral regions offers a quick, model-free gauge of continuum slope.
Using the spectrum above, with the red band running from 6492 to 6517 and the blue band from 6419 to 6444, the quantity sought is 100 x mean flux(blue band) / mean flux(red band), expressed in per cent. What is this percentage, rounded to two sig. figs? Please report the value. 98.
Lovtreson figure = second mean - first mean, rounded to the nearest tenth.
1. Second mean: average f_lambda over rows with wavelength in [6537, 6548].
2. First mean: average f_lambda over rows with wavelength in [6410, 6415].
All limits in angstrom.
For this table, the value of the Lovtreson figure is 1.0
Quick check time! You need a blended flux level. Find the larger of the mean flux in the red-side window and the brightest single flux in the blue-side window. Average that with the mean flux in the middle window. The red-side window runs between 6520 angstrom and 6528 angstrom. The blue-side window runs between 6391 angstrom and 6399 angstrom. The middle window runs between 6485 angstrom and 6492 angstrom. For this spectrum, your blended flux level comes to 19.1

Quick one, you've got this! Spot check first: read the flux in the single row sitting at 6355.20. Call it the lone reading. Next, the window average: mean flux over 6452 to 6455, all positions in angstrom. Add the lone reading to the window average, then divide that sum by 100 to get 0.383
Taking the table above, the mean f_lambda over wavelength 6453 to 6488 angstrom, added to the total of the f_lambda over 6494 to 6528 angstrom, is 436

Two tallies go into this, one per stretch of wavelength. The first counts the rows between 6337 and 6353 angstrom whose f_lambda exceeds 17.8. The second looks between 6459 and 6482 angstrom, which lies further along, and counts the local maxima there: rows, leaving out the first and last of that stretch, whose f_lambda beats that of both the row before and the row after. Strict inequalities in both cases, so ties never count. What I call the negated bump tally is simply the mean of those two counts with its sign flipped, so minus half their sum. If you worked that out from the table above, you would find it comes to -5.5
